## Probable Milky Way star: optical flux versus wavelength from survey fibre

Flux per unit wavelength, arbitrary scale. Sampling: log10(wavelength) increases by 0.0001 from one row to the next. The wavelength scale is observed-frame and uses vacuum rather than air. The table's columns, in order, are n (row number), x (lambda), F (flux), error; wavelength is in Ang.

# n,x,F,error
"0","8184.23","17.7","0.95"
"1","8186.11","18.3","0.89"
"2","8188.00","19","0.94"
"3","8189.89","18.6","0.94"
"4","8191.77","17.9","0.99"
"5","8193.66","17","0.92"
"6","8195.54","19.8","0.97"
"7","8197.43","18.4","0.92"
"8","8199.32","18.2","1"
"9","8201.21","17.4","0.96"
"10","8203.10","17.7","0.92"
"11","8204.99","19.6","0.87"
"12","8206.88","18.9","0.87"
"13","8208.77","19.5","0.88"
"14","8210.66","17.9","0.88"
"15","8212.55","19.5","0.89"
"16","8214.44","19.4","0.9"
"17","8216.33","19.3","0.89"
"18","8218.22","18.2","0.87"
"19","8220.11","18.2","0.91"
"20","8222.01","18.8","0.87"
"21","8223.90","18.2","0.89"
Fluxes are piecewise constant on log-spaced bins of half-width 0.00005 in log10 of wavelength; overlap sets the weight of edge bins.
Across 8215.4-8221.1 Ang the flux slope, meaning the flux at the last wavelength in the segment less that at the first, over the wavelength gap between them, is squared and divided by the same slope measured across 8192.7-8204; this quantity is 1.14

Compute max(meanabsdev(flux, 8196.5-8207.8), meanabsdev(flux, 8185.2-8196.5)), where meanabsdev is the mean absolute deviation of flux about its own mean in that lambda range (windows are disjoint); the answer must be 0.700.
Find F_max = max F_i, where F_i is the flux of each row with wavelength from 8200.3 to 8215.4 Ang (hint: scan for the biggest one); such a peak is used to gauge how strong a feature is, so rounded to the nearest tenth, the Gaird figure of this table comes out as 19.6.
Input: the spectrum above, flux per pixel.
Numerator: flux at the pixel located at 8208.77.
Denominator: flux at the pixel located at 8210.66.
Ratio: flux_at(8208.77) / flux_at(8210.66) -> 1.09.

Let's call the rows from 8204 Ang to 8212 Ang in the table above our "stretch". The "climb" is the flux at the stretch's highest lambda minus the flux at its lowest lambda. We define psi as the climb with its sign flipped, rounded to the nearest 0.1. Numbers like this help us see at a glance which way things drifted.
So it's 1.7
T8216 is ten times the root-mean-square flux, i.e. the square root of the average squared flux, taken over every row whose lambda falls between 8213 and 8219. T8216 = 190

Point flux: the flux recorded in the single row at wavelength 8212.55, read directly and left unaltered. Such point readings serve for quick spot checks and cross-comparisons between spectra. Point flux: 19.5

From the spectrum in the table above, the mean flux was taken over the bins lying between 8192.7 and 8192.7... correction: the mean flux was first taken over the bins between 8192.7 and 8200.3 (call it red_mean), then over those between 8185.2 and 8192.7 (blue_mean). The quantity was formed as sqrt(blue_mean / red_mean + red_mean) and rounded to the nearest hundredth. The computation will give 4.40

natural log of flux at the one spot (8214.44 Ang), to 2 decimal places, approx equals 2.97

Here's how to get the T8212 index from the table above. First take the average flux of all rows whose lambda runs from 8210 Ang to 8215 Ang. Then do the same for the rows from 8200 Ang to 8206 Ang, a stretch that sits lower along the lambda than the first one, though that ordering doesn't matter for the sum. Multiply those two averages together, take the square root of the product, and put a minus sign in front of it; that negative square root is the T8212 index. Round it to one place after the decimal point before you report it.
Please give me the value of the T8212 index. -18.6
